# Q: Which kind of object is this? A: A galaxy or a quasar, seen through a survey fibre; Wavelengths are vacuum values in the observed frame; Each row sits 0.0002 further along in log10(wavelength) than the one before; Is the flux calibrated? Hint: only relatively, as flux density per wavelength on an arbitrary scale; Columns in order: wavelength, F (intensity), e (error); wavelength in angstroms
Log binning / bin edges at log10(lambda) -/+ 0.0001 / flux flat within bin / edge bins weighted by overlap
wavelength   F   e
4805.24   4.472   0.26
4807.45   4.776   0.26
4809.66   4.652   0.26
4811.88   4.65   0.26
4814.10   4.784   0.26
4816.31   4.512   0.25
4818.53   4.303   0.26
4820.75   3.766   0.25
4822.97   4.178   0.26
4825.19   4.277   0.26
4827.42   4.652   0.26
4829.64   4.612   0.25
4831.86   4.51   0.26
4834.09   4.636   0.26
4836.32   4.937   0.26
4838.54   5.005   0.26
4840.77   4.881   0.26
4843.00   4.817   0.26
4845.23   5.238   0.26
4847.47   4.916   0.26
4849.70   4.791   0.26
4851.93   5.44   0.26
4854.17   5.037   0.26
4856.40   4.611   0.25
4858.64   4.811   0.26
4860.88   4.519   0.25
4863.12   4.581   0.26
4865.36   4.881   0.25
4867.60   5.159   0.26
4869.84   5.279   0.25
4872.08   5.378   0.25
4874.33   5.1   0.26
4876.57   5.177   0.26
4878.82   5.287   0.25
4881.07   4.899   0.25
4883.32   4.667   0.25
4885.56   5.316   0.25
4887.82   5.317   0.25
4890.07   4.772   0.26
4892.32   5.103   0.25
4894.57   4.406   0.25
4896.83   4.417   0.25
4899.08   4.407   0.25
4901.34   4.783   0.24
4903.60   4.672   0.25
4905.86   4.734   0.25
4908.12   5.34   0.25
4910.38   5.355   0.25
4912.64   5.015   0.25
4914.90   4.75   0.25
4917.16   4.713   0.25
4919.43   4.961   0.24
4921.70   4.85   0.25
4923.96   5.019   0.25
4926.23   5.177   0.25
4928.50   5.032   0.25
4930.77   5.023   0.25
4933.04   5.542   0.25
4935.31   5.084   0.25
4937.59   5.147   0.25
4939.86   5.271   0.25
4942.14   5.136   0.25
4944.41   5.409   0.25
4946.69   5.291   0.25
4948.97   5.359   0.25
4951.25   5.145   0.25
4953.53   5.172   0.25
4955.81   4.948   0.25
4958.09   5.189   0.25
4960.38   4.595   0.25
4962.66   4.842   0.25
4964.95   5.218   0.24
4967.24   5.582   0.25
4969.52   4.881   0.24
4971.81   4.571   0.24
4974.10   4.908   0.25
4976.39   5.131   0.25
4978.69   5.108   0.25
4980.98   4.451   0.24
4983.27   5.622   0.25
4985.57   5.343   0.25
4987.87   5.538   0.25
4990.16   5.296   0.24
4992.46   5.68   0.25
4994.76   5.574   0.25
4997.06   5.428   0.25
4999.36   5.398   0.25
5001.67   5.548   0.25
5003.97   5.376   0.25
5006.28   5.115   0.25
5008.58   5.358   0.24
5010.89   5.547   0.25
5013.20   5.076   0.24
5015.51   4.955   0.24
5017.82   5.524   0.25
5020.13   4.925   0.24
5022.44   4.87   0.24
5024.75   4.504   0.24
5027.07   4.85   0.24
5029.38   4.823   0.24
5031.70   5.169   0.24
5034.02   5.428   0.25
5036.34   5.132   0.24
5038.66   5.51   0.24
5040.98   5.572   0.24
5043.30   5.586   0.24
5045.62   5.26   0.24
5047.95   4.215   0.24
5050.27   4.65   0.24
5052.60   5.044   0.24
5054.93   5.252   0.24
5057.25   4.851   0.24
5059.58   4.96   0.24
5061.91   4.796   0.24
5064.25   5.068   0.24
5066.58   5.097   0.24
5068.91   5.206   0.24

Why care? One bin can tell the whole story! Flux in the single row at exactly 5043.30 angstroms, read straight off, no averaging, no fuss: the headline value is 5.586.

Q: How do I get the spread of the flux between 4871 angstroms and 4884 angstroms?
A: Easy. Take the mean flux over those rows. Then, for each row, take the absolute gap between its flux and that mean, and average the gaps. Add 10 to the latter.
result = 10.2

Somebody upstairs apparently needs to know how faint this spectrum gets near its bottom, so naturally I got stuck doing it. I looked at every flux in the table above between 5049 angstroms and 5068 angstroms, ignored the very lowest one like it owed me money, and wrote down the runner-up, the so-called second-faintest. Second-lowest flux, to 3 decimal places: 4.796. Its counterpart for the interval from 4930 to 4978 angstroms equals 4.595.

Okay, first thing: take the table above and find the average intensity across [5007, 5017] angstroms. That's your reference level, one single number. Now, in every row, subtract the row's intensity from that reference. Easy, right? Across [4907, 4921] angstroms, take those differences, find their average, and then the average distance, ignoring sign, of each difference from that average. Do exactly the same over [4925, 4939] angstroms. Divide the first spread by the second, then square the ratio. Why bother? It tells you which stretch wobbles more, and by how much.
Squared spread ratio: 2.9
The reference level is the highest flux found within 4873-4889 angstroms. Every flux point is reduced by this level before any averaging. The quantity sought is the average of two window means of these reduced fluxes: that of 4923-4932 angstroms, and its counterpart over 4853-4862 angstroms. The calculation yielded -0.41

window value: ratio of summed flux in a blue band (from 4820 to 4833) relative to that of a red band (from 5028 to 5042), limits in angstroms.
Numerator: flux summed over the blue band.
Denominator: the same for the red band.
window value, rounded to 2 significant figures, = 0.82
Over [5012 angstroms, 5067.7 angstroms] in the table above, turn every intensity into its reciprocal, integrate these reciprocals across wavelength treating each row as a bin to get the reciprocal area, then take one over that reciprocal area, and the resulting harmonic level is 0.0902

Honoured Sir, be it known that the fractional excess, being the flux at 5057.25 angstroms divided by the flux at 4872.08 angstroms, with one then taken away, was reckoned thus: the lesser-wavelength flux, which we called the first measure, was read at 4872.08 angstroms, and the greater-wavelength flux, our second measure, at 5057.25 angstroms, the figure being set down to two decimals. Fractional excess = -0.10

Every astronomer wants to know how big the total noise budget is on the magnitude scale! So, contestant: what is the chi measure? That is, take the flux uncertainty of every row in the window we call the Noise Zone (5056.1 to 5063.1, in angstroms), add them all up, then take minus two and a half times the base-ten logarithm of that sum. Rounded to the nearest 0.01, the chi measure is 0.36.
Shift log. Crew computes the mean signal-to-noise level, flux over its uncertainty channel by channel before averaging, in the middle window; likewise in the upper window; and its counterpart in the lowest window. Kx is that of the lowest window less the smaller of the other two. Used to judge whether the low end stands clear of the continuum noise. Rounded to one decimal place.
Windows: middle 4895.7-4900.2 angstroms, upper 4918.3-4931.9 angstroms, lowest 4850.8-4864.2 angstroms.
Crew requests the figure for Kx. 1.2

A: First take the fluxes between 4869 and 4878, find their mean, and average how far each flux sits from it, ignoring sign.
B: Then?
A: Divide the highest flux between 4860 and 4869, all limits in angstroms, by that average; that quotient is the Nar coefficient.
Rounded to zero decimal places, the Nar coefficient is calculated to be 54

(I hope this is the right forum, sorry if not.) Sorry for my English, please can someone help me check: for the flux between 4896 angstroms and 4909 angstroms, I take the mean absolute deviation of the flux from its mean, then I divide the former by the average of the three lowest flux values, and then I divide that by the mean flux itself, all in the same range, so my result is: 0.0107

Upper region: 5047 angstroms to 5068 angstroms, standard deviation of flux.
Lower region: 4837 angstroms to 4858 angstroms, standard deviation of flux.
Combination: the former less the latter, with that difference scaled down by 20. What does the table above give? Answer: 0.003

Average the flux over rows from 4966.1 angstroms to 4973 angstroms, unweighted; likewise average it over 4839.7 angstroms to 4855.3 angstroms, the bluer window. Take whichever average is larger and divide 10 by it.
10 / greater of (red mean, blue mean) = 1.99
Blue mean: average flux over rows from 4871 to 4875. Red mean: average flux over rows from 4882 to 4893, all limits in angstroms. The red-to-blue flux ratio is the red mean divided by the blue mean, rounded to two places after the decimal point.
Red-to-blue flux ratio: 0.96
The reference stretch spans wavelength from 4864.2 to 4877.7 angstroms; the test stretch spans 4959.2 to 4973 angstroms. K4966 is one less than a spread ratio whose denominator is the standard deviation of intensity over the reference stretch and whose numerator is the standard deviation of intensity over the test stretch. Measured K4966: 1.3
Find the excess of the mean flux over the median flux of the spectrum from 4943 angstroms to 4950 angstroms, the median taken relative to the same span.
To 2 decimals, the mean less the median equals -0.01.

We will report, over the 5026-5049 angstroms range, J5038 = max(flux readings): 5.586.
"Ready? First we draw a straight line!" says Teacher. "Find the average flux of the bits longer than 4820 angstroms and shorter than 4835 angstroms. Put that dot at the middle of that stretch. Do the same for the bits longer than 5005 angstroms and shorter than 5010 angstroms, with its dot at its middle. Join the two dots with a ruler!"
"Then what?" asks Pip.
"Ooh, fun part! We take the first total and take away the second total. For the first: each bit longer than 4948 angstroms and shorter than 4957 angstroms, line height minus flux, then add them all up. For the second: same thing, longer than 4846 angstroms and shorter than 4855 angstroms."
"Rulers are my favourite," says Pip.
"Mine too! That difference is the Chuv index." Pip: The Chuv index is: 1.5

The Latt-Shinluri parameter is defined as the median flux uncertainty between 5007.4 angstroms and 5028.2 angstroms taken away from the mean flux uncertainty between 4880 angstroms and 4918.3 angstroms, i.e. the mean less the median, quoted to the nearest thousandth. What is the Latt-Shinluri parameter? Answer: 0.010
